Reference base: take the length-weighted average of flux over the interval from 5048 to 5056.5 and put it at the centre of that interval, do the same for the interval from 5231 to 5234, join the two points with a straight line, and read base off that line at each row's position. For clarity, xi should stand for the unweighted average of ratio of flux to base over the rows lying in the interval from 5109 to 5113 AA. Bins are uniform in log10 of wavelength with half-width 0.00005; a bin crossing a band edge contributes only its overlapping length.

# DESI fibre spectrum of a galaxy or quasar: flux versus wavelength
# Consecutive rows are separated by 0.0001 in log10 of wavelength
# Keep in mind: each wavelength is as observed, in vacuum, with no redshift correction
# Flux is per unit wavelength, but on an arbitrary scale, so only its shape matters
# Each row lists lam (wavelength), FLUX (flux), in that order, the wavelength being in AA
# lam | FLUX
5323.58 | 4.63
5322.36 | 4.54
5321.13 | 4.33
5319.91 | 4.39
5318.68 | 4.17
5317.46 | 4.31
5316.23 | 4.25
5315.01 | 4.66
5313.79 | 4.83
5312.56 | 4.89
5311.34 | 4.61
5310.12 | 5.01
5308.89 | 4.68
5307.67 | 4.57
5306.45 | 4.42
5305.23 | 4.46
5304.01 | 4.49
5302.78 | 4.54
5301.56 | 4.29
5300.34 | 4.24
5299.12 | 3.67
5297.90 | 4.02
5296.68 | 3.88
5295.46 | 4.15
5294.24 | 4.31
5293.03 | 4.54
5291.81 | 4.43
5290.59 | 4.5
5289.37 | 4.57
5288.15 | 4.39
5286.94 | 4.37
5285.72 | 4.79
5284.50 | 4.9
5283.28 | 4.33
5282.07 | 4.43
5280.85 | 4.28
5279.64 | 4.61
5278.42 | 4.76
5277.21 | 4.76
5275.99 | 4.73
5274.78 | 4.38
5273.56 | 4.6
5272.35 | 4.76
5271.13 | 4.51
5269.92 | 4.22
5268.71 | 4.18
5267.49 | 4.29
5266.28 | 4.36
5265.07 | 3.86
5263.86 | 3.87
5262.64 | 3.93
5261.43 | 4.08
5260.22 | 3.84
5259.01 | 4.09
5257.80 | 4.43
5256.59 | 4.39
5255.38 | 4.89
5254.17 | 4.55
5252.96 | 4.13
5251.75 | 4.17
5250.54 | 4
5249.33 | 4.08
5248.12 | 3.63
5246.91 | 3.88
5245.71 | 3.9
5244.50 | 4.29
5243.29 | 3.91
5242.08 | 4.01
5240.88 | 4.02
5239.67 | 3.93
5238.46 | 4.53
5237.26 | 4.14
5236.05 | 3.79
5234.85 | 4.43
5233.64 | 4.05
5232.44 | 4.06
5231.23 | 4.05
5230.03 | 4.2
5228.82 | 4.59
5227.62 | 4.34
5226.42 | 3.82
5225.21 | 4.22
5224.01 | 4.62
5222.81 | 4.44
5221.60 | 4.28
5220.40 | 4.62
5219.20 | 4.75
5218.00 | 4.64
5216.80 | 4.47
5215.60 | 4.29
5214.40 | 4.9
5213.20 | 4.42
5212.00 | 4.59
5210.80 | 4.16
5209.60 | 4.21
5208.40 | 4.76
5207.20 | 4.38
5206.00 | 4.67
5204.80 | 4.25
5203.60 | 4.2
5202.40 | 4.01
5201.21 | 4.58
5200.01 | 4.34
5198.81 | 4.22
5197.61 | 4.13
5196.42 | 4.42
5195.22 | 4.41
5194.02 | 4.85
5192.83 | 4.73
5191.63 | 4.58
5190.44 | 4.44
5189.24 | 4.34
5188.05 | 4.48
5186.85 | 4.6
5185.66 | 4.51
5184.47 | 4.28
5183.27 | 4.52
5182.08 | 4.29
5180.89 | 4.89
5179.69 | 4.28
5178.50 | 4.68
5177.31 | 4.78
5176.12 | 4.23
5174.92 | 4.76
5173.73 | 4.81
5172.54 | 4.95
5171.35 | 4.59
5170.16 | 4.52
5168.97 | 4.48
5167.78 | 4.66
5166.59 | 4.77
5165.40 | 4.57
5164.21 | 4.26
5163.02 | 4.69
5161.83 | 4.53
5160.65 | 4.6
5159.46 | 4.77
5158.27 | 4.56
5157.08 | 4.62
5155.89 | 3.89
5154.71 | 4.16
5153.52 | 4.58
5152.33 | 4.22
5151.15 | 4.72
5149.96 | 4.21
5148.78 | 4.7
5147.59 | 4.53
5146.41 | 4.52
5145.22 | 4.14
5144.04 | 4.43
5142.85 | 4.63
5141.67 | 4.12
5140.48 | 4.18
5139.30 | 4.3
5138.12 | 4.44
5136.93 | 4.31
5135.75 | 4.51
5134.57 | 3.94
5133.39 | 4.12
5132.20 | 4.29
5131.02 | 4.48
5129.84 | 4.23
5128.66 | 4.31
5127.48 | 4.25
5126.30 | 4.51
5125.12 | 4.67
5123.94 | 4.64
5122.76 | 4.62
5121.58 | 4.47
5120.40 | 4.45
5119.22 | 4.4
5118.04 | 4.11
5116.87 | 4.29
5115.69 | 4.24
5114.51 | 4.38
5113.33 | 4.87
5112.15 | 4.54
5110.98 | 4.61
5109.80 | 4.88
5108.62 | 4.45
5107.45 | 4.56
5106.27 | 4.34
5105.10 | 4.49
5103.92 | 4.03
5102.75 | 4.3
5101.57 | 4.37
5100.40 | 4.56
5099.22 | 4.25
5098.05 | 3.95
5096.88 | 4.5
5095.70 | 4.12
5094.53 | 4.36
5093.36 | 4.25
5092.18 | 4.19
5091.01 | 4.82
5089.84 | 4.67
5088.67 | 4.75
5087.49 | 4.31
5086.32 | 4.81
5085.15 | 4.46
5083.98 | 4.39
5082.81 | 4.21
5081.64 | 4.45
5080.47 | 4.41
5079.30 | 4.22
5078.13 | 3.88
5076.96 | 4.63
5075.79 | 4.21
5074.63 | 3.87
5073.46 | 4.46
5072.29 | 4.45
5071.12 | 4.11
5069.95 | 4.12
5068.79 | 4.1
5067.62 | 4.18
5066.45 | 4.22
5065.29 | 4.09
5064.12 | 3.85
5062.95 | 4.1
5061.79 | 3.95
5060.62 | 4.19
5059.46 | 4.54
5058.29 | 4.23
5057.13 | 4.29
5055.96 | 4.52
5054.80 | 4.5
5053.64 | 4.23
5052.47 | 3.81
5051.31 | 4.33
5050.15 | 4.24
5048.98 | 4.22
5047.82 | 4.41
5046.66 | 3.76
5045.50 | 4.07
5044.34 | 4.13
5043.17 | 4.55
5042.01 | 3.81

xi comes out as 1.113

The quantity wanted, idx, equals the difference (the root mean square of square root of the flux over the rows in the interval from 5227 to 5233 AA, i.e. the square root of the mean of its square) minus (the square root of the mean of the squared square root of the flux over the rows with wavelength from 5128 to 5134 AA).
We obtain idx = -0.01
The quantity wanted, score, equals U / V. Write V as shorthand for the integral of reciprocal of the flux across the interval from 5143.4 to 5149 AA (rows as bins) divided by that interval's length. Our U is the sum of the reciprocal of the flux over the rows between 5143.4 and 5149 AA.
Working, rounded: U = 1.1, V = 0.2249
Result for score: 5.0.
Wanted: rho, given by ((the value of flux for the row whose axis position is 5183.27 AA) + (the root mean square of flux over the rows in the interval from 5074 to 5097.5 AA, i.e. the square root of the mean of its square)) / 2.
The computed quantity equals 4.45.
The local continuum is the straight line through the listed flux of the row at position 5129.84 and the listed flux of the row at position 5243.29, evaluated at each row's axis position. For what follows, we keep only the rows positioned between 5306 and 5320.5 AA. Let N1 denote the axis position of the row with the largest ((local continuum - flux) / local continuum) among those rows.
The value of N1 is 5318.68 AA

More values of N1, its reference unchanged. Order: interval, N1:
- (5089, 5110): 5098.05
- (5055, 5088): 5064.12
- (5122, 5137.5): 5134.57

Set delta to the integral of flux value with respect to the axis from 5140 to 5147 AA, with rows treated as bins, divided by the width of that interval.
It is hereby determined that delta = 4.34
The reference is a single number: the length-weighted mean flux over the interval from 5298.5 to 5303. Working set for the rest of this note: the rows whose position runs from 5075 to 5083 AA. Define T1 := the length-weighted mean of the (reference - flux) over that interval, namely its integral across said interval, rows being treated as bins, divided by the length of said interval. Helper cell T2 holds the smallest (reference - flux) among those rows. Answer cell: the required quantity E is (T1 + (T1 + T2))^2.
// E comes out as 0.5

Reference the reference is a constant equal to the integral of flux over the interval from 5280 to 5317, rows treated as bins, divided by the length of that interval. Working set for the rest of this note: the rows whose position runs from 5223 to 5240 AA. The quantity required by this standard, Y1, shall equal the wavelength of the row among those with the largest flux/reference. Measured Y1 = 5224.01 AA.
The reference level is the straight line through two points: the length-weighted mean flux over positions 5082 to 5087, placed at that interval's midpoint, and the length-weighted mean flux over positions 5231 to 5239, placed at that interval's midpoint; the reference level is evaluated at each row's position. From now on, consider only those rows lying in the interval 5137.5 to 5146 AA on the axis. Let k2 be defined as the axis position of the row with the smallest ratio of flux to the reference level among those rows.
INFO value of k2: 5141.67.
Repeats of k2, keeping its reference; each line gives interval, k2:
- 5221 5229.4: 5226.42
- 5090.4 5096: 5095.70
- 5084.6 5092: 5087.49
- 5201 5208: 5202.40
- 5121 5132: 5129.84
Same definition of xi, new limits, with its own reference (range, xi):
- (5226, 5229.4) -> 1.047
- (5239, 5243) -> 0.986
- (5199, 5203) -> 1.053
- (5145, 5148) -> 1.058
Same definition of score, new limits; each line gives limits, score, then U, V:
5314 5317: 2.0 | 0.4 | 0.2230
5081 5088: 6.0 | 1.4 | 0.2258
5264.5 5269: 4.0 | 1.0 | 0.2400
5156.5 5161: 4.0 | 0.9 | 0.2153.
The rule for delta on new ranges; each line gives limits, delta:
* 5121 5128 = 4.53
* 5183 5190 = 4.45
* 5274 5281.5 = 4.58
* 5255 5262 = 4.27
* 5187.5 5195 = 4.56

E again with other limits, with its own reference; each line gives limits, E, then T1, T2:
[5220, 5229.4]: 0.8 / -0.20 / -0.46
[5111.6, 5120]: 1.5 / -0.25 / -0.71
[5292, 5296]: 0.6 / -0.19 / -0.38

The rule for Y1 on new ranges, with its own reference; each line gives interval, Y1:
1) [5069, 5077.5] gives 5076.96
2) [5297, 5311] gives 5310.12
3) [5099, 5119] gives 5109.80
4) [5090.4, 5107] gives 5091.01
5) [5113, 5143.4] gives 5113.33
